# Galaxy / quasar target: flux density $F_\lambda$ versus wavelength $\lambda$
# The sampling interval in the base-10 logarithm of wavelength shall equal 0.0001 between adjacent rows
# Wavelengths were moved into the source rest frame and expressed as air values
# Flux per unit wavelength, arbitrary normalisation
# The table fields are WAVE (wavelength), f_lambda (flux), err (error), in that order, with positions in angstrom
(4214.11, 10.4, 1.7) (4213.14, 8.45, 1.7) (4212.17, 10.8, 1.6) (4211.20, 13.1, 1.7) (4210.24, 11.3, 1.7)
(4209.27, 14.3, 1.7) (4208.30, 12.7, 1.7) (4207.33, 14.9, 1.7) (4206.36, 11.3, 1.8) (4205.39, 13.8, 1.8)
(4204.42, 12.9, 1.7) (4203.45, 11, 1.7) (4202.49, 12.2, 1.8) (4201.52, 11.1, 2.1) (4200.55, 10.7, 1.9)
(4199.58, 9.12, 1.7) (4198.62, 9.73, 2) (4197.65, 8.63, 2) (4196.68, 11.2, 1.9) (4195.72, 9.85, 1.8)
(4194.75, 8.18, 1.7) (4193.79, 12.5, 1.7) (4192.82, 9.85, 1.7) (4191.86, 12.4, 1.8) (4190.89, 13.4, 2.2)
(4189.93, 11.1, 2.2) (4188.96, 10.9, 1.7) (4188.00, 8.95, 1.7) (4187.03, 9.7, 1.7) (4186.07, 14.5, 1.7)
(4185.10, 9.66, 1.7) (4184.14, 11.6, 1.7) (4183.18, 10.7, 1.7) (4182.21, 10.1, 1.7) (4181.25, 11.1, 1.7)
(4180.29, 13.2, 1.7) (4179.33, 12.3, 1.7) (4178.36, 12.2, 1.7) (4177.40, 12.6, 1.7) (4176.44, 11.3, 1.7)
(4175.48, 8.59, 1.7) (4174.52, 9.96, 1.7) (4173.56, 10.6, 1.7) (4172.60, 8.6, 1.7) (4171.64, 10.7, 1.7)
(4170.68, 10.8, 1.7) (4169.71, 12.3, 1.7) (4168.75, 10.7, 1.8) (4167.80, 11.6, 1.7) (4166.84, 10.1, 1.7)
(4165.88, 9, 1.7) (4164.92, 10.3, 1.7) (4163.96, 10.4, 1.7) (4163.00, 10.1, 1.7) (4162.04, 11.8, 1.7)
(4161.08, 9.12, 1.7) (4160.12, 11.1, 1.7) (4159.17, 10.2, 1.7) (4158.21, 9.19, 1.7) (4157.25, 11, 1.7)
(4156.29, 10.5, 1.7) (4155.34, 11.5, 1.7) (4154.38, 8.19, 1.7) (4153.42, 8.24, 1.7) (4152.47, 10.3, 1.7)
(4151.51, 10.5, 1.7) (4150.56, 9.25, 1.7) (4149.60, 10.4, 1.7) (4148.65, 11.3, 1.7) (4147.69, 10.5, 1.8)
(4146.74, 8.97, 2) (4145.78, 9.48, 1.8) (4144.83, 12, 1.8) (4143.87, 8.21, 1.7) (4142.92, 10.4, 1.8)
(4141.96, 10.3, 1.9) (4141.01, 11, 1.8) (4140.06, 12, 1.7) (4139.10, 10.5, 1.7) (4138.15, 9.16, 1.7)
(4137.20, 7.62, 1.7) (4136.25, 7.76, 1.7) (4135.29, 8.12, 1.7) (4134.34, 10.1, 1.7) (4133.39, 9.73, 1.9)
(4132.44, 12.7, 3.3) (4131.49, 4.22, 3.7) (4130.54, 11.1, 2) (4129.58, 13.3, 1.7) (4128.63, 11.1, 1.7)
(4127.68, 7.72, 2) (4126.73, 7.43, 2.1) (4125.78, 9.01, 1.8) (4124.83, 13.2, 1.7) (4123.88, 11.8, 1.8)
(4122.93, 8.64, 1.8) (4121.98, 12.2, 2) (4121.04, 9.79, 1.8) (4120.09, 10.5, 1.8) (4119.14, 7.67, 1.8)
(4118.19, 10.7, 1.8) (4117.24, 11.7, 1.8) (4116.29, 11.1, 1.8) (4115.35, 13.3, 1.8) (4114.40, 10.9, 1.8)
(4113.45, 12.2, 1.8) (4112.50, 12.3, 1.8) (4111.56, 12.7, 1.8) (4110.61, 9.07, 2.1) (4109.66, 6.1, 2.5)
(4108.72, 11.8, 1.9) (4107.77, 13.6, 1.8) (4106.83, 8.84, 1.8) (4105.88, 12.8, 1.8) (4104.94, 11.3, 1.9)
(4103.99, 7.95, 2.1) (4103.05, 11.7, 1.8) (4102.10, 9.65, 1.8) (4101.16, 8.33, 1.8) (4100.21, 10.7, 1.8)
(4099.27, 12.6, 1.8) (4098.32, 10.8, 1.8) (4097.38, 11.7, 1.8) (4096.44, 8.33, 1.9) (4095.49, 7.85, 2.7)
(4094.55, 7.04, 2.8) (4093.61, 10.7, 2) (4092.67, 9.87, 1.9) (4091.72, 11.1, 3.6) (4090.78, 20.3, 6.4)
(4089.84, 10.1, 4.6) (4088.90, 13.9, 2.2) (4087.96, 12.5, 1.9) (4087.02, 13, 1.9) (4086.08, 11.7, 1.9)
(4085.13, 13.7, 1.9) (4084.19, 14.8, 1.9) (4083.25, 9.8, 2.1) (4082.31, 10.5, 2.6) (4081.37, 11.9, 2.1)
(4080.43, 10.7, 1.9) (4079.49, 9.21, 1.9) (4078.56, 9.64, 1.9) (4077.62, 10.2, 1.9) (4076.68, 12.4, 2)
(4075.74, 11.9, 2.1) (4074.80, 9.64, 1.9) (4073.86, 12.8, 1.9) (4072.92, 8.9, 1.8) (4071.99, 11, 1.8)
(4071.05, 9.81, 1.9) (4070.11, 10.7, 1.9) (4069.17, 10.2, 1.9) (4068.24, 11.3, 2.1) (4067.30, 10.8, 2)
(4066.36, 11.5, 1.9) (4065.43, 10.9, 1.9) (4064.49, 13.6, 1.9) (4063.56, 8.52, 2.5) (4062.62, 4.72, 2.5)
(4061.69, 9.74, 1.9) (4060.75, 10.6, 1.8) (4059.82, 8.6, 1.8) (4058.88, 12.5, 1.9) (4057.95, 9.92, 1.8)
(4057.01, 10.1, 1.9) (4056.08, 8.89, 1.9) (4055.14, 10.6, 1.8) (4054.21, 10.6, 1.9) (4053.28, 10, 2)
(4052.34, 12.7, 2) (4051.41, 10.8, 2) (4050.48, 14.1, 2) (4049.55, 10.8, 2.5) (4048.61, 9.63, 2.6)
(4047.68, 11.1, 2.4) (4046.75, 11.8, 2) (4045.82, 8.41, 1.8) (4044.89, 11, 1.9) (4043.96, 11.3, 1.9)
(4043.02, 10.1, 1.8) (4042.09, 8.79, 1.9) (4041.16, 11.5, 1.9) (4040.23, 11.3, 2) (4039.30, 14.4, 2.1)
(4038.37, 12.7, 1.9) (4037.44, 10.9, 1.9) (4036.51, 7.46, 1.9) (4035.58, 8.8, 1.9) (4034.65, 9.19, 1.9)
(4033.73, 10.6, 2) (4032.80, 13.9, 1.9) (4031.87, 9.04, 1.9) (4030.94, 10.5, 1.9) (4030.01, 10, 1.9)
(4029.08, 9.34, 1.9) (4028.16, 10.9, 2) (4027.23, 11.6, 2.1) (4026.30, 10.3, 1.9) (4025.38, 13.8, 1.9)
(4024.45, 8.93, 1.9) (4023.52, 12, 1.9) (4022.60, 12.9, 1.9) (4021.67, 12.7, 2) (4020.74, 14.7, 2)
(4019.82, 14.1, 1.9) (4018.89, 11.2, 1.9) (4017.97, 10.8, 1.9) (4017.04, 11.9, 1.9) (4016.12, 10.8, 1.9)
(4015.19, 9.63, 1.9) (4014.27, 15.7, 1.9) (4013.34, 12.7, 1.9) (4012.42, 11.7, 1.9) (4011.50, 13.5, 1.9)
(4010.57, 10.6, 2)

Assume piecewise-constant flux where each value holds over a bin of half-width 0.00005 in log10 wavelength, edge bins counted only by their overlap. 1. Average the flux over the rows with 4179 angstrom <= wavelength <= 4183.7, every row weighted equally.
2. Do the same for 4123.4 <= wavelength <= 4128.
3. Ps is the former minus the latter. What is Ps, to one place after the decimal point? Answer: 1.6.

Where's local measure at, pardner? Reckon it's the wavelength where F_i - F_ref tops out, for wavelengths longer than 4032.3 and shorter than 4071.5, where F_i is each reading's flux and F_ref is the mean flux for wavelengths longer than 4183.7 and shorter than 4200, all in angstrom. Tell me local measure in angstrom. 4039.30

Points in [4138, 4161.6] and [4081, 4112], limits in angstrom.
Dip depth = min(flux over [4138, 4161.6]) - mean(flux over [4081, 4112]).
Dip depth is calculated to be -2.9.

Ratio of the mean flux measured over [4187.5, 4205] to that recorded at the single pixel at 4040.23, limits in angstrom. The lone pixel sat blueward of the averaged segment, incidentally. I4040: 0.95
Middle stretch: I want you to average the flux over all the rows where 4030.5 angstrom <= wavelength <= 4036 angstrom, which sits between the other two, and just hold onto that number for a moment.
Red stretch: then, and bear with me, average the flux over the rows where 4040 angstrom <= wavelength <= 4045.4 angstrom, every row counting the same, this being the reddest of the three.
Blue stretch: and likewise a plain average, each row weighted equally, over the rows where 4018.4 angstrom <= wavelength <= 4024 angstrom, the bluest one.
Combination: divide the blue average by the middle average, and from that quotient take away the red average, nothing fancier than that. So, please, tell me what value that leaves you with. -9.4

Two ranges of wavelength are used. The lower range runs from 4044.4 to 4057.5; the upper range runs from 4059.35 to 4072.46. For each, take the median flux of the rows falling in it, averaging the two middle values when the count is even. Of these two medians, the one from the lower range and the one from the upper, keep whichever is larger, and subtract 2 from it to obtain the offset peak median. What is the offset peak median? 8.7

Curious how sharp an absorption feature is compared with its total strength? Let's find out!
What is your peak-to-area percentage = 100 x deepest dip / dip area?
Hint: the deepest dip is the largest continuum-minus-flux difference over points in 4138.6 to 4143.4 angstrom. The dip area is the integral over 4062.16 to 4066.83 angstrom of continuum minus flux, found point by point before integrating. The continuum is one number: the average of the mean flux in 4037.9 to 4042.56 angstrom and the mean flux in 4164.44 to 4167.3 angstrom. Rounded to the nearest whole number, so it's 11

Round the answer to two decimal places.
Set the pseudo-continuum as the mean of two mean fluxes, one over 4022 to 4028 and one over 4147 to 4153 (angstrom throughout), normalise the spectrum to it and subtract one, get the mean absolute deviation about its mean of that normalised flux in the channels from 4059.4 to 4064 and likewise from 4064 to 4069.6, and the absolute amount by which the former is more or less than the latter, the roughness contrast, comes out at 0.06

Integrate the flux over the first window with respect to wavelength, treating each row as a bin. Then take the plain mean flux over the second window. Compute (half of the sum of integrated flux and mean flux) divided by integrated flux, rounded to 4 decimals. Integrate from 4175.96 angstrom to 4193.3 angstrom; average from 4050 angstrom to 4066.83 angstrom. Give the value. 0.5264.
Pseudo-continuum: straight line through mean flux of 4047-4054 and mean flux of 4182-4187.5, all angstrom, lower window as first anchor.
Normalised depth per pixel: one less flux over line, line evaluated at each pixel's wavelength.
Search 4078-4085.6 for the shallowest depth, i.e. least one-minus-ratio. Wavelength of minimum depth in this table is 4084.19 angstrom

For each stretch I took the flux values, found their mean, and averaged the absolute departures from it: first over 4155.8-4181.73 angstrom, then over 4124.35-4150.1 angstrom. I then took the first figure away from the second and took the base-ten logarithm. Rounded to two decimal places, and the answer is -0.19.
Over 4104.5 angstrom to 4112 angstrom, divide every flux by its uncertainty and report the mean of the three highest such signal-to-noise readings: 7.24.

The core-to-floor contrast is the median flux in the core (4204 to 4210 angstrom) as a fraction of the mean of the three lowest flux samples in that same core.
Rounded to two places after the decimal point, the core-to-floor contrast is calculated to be 1.09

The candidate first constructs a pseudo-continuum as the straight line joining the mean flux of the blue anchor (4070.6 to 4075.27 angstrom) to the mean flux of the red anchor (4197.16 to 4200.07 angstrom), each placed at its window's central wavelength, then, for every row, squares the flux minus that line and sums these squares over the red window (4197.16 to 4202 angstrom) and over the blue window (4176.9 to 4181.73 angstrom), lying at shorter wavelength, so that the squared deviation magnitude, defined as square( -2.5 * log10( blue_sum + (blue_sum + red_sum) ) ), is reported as 25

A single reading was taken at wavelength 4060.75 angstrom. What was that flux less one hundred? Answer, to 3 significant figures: -89.4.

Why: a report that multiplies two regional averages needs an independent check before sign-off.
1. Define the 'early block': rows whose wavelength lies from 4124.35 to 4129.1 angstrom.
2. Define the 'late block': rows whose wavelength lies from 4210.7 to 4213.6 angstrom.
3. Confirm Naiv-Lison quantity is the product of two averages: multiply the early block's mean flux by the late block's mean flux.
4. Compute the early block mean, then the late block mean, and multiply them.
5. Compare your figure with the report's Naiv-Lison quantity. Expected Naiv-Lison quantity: 105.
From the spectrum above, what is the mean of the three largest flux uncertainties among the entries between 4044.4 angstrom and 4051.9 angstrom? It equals 2.50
